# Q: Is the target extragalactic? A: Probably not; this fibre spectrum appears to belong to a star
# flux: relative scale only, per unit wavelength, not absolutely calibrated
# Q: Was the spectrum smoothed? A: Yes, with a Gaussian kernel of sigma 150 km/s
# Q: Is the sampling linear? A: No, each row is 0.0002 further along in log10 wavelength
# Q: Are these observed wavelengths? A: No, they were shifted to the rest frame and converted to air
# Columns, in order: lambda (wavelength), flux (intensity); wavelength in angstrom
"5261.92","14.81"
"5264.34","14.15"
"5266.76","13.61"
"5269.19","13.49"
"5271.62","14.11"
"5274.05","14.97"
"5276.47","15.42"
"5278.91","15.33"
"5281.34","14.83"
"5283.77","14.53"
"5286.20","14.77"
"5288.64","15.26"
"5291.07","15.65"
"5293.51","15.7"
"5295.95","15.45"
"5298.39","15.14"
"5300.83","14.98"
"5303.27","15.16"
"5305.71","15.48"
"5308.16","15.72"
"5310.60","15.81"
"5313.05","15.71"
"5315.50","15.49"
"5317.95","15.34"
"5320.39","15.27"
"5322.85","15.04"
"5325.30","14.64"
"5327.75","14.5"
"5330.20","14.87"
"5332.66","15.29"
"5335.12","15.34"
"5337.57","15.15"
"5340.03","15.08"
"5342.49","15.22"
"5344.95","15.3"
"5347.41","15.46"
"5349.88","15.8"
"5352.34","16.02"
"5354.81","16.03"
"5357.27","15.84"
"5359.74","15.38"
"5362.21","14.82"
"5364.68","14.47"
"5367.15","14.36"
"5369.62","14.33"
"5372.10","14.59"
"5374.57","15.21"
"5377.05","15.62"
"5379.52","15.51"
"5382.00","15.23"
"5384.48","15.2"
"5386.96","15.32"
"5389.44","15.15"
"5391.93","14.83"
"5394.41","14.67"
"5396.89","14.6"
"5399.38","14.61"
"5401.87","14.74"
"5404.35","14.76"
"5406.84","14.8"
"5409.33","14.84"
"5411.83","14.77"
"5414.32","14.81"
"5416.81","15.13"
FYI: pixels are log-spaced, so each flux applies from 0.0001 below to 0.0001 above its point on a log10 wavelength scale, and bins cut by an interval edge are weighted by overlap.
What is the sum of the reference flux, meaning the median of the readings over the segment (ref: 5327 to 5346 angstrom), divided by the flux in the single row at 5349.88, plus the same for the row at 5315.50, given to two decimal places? 1.94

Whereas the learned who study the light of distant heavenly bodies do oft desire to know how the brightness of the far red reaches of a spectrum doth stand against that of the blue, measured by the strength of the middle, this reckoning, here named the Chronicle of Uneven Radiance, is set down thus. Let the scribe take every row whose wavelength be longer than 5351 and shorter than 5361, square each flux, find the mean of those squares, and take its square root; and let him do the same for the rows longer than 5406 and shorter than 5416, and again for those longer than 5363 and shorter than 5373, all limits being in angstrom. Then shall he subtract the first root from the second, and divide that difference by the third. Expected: -0.070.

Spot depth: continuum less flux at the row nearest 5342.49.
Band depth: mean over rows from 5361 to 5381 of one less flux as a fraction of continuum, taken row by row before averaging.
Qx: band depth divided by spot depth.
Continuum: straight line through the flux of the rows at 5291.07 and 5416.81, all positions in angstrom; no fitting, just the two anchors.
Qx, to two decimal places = 0.14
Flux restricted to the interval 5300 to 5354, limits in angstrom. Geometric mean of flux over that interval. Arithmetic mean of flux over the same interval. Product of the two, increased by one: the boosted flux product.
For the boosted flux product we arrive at 235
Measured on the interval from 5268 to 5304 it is 225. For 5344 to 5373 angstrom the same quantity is 232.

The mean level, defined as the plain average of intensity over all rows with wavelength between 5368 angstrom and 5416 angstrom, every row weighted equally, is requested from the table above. 14.9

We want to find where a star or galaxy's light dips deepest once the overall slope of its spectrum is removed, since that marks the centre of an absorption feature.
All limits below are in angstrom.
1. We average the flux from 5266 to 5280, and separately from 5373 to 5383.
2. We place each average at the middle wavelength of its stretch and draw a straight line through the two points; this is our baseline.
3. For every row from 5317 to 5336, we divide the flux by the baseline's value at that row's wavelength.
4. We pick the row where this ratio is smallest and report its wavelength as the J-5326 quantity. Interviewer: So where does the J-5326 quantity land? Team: 5327.75 angstrom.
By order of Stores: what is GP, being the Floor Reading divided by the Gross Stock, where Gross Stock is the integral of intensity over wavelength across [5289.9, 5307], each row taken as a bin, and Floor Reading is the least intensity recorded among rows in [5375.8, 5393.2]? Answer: 0.0565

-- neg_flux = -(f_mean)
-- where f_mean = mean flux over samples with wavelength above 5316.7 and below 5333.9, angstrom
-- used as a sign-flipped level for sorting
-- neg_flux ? -14.99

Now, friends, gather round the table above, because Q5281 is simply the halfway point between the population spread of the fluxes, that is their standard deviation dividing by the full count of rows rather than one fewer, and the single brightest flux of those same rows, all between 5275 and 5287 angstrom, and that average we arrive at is 7.88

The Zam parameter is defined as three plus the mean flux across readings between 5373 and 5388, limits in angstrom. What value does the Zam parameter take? 18.3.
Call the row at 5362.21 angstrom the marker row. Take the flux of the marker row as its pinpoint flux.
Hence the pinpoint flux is 14.82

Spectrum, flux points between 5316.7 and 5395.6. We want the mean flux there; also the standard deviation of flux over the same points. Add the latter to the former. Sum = 15.6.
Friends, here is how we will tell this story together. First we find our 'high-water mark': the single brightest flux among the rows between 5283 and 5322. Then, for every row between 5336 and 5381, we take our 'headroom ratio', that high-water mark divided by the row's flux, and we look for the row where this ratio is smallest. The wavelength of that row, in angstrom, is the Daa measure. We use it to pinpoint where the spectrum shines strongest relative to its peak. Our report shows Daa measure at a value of 5354.81 angstrom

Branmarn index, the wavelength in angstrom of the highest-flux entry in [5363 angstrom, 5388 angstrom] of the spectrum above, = 5377.05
